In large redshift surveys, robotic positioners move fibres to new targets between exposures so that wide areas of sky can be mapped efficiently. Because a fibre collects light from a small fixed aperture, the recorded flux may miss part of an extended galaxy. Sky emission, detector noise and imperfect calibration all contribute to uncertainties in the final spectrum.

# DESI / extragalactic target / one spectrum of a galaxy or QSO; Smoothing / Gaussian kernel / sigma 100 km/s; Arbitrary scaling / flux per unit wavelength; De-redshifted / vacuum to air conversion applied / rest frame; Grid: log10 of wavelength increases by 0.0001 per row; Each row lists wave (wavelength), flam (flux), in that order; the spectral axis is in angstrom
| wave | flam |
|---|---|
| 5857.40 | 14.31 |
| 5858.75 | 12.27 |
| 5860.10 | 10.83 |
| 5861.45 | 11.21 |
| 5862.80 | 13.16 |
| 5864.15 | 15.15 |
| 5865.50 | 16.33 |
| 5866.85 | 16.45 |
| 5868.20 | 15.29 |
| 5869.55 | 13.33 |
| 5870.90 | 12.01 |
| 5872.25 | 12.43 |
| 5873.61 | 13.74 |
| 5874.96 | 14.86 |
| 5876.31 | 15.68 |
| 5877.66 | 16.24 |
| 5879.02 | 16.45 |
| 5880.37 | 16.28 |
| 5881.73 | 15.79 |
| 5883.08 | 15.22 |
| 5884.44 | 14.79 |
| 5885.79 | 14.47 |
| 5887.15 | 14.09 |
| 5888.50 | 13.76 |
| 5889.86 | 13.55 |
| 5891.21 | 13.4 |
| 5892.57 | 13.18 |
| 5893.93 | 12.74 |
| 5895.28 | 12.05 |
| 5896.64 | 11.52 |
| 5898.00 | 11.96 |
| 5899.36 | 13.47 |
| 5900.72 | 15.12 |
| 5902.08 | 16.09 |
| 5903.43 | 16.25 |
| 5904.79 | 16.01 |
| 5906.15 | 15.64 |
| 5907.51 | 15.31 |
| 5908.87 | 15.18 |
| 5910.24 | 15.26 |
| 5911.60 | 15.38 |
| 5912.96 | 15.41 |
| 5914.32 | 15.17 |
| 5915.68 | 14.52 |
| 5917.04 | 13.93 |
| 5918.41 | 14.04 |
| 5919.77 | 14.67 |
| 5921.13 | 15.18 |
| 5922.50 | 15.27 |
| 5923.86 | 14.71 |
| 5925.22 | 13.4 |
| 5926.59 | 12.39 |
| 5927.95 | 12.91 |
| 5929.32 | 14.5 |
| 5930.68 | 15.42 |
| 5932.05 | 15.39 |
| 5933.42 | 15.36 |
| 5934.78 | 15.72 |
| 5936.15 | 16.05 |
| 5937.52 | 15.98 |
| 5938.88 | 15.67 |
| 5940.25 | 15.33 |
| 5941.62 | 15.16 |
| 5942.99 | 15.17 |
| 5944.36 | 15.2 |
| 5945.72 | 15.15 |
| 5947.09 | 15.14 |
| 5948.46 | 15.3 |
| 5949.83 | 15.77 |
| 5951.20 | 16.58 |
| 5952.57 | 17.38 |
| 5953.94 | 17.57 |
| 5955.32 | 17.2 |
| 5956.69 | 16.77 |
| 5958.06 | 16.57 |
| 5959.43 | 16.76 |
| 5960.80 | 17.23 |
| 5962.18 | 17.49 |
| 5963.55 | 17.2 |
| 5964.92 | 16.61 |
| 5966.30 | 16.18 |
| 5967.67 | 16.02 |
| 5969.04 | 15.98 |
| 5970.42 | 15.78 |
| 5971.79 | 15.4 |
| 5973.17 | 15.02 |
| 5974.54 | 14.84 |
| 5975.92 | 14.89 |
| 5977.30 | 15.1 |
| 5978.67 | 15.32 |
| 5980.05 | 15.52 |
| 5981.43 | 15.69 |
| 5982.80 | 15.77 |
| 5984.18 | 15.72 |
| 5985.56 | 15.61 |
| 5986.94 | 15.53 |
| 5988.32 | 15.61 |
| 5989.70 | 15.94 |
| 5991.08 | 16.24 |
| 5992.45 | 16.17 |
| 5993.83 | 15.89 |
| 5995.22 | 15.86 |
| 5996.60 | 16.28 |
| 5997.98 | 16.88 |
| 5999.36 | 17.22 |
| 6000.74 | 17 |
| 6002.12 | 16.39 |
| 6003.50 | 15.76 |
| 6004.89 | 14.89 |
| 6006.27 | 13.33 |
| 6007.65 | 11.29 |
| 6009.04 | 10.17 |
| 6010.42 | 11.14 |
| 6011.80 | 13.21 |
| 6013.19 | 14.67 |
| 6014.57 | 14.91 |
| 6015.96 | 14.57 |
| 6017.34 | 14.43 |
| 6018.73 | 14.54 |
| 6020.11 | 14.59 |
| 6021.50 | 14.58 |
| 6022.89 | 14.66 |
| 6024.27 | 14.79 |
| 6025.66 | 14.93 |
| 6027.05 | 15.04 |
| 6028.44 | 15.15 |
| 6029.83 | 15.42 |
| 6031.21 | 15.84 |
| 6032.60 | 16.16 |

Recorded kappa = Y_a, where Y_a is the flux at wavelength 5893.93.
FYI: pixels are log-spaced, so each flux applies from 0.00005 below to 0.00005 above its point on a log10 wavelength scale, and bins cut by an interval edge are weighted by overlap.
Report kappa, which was 12.74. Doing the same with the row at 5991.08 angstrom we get 16.24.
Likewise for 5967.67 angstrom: 16.02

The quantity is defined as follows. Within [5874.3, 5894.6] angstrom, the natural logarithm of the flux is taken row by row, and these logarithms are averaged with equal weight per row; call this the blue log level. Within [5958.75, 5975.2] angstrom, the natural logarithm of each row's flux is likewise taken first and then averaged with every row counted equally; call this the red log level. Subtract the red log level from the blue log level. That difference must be -0.100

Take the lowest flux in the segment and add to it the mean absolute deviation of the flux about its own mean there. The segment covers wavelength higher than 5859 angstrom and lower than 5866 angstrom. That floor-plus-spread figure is 12.8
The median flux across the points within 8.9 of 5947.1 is 15.3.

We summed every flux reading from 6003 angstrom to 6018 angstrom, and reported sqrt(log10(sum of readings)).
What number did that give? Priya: 1.47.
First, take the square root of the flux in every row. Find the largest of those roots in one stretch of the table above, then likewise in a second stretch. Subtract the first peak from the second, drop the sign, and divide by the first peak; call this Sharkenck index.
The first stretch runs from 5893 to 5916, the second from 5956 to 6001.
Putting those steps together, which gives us 0.037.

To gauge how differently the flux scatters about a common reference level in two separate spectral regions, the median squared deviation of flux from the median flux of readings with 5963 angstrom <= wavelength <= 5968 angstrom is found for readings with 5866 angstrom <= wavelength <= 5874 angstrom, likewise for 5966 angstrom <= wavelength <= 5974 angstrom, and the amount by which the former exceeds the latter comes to 7.9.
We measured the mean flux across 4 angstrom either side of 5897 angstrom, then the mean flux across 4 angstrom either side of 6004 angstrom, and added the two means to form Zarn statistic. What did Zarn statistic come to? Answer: 27.6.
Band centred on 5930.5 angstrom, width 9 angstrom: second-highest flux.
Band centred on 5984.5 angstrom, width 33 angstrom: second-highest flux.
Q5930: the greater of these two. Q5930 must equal 17.0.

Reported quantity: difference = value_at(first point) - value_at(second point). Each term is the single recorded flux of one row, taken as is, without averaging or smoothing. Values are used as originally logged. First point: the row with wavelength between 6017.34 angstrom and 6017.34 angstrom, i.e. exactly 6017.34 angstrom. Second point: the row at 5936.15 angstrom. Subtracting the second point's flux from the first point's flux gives -1.6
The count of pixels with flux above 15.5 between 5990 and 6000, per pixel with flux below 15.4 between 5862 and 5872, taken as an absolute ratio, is 1.4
